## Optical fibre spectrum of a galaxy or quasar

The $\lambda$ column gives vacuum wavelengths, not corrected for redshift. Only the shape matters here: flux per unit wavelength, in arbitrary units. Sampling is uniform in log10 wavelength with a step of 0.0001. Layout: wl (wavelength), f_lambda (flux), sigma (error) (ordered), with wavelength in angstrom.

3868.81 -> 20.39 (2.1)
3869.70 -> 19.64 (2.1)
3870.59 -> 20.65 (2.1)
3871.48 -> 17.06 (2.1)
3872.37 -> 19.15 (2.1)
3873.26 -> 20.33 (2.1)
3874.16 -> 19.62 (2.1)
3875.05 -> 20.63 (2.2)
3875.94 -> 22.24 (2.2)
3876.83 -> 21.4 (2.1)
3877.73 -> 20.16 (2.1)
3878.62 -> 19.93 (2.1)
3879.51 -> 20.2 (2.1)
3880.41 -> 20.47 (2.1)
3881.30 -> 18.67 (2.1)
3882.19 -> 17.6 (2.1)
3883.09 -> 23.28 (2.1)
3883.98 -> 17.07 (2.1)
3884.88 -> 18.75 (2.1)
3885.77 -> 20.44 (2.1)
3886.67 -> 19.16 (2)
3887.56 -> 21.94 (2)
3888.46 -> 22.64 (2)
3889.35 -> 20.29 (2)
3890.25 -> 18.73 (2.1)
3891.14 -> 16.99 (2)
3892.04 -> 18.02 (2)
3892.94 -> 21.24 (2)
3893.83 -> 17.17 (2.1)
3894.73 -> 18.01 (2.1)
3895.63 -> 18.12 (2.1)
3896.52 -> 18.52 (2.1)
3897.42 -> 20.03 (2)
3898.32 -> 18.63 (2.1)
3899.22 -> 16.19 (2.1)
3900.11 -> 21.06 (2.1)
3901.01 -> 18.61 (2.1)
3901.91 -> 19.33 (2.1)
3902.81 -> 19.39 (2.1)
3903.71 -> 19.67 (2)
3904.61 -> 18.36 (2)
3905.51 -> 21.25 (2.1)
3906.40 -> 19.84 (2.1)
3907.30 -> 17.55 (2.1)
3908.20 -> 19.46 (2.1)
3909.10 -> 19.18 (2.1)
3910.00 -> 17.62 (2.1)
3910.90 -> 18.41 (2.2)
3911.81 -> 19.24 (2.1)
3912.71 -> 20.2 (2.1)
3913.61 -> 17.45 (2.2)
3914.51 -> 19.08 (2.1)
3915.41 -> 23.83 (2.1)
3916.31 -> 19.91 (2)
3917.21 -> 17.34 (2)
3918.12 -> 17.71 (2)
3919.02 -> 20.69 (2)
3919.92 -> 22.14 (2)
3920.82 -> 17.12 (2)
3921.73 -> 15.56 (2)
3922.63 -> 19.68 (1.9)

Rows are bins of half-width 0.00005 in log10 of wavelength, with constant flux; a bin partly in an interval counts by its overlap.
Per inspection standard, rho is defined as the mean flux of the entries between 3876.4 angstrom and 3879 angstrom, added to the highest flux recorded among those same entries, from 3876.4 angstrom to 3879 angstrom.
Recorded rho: 41.9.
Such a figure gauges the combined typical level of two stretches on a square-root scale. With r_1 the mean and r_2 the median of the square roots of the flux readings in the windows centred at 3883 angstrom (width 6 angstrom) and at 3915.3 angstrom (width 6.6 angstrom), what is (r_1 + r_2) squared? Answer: 77.0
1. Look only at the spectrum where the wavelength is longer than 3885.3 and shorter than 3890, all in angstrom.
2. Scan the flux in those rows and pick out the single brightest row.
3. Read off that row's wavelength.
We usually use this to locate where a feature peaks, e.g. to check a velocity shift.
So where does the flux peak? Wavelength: 3888.46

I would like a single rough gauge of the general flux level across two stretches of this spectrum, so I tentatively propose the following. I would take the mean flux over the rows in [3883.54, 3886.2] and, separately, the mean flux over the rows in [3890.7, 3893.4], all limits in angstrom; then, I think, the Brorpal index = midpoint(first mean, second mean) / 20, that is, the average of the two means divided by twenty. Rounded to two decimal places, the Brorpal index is 0.94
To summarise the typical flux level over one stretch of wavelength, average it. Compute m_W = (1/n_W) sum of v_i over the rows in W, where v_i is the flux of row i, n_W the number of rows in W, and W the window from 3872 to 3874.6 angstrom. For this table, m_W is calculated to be 19.7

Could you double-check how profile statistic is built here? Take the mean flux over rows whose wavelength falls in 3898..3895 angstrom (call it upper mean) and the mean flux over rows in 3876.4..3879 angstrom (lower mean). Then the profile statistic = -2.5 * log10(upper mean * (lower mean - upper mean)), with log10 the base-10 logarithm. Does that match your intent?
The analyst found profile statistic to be -3.7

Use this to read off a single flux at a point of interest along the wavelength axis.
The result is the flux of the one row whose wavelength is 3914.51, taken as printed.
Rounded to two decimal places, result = 19.08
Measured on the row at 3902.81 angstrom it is 19.39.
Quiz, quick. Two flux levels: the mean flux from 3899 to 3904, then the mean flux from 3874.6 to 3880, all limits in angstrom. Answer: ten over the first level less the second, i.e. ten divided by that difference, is -6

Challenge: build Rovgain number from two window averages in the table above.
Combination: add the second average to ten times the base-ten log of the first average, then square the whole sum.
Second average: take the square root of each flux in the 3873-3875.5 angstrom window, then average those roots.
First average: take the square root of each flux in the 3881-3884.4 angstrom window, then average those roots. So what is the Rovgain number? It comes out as 119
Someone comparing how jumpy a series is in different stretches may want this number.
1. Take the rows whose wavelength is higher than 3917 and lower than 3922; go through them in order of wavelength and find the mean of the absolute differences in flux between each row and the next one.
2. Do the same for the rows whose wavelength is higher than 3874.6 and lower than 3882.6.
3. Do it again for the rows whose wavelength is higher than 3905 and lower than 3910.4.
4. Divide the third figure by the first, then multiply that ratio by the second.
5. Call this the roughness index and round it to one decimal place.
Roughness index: 0.6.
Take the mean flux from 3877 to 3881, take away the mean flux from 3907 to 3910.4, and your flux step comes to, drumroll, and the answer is 1.7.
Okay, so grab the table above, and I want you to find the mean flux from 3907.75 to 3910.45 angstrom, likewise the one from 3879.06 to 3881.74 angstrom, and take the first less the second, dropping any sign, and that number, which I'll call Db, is 1.03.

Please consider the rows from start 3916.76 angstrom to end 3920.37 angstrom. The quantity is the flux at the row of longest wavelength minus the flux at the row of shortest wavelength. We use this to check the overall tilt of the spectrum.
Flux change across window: 5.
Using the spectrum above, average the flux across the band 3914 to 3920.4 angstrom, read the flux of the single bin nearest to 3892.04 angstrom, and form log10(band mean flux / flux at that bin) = 0.047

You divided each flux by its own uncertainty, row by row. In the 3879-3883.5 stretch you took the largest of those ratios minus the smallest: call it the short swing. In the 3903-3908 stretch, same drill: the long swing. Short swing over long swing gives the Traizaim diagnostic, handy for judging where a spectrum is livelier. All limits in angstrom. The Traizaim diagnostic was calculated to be 1.5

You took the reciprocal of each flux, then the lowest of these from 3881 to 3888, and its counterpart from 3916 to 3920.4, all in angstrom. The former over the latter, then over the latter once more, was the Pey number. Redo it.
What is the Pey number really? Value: 21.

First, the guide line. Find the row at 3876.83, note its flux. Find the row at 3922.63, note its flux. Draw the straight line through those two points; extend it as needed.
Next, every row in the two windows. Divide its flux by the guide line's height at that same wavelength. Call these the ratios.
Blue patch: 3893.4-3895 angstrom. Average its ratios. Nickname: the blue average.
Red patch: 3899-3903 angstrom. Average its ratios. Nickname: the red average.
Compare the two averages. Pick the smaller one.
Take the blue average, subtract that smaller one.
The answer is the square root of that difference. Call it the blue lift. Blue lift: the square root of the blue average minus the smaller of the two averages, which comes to 0.000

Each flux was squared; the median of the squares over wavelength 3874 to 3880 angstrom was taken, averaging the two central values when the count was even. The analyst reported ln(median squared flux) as 6.01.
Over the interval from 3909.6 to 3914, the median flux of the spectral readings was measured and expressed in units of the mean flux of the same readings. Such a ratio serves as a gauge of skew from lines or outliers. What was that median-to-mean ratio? 0.991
